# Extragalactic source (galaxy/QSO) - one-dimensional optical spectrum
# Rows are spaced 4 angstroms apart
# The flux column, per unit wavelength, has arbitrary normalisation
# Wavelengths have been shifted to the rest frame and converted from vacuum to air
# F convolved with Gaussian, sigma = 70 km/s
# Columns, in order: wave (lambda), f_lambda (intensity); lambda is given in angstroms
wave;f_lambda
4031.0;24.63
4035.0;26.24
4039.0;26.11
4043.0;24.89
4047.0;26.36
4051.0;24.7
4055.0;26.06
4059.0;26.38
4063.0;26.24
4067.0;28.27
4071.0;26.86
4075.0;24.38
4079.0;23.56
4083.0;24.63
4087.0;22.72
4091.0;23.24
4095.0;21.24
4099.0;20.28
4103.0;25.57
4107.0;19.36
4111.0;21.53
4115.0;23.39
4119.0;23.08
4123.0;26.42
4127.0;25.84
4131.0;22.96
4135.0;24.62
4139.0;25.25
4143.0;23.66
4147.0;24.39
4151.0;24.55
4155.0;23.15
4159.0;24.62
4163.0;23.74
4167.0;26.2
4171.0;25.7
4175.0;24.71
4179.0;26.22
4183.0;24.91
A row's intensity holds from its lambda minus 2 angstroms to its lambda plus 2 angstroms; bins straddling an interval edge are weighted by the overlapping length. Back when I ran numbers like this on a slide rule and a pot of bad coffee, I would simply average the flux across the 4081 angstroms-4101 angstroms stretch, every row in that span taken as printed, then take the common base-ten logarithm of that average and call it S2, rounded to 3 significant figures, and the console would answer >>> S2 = 1.35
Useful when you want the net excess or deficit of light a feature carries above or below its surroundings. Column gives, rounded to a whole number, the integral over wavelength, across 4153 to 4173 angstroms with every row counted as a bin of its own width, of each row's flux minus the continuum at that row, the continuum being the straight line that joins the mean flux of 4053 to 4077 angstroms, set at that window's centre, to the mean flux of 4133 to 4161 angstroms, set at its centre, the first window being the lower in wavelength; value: 15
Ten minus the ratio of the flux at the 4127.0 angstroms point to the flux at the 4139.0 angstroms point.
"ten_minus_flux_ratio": 8.98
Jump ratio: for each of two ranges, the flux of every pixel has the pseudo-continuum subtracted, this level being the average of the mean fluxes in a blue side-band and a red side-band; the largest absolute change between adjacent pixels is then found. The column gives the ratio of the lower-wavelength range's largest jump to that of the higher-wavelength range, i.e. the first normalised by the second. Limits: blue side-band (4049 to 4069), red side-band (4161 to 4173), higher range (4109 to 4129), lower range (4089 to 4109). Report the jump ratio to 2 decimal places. 1.86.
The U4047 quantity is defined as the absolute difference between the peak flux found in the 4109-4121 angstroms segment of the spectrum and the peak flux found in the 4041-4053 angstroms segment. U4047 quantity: 3.0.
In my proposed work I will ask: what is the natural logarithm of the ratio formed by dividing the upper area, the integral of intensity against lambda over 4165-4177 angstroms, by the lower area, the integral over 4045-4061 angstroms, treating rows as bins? -0.3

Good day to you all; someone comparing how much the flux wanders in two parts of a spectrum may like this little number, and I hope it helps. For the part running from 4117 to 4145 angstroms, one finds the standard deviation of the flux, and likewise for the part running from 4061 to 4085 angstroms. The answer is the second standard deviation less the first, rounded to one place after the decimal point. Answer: 0.4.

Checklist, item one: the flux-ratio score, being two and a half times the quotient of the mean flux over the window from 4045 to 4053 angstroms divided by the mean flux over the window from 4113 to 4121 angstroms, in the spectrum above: 2.75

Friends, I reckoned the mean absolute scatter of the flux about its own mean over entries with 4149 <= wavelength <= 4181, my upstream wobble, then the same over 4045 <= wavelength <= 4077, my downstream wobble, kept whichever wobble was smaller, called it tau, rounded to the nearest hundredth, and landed 0.83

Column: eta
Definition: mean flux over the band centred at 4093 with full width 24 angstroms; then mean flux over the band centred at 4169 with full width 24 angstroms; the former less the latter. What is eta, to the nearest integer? -2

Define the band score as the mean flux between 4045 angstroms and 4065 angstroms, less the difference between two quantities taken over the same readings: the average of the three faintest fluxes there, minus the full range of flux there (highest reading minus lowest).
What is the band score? 2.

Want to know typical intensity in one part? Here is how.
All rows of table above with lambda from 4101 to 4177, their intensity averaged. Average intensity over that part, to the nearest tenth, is 24.1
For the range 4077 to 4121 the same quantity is 22.6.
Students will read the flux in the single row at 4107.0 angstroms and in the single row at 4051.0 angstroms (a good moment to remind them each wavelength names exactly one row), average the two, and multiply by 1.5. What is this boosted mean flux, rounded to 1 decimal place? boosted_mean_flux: 33.0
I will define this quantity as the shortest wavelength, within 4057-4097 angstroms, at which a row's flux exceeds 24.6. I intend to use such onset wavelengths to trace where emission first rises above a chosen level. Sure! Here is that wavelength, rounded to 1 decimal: 4059.0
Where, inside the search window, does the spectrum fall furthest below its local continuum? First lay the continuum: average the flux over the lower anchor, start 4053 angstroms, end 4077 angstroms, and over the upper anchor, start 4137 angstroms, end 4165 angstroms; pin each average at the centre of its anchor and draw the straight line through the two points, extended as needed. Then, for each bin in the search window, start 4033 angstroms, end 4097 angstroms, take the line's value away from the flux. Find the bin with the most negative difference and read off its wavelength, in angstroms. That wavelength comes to 4095.0 angstroms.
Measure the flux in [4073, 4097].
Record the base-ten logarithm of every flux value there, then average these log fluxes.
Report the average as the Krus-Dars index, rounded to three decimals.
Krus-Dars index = 1.367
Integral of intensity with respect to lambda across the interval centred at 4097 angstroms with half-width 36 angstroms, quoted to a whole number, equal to 1718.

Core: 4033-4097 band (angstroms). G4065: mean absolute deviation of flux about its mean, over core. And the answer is 1.4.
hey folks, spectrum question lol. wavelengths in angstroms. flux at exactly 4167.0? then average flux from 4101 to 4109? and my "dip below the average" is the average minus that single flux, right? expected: -3.7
